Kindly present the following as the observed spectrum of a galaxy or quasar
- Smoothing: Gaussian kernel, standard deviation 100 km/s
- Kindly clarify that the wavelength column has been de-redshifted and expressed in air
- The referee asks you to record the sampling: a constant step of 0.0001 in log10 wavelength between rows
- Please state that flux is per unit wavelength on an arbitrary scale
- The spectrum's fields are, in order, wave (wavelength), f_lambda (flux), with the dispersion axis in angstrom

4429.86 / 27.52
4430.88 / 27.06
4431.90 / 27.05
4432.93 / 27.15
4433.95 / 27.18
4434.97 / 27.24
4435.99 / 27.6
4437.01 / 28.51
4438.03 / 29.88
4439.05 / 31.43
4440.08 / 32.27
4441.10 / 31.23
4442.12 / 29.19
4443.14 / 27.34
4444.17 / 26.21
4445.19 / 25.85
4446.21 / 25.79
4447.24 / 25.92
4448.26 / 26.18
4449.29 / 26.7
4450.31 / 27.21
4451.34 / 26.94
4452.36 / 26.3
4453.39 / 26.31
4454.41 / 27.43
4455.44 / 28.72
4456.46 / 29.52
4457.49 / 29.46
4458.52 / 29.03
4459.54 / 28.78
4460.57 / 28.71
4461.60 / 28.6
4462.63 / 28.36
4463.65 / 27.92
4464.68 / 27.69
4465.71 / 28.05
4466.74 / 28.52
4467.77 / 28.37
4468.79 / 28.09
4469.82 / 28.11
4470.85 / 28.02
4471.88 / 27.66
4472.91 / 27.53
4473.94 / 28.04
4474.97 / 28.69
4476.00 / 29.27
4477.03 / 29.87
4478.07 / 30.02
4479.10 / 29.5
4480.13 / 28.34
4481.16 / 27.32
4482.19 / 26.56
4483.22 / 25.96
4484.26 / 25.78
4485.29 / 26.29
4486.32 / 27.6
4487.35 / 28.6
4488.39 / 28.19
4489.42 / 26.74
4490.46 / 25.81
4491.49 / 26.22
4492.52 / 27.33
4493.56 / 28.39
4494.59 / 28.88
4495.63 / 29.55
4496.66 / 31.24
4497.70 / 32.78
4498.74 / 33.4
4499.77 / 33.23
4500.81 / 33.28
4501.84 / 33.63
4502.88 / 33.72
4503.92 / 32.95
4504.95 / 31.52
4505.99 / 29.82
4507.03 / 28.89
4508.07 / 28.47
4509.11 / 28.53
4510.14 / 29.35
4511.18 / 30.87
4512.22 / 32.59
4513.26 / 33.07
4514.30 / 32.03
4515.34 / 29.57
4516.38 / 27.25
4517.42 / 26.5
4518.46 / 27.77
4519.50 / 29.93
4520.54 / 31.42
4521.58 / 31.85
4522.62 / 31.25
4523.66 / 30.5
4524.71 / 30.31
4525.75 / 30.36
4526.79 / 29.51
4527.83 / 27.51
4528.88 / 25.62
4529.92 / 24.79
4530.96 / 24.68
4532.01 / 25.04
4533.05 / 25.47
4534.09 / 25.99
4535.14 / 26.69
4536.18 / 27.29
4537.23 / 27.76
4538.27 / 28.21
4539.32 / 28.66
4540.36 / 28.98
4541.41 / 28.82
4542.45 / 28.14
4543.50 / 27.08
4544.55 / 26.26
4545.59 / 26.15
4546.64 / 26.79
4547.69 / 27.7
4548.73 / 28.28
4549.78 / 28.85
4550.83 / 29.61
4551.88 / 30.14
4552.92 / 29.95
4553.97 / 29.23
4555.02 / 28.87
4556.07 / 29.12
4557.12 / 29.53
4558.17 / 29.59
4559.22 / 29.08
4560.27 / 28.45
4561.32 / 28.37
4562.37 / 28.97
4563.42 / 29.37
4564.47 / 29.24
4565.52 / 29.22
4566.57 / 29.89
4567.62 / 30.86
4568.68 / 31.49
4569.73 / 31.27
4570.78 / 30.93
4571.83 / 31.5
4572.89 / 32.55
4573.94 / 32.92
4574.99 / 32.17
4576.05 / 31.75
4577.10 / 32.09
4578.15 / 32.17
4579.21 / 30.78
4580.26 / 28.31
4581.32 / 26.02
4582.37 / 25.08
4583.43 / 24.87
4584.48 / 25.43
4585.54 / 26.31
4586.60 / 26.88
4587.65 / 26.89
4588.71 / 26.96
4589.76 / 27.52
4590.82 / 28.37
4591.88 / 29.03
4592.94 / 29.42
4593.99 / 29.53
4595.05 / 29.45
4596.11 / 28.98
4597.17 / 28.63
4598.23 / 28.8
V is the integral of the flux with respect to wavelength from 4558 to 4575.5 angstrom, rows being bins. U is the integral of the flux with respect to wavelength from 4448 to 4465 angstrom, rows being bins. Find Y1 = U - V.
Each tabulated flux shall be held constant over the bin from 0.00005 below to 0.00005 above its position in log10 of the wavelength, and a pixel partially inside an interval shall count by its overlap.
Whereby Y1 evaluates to -57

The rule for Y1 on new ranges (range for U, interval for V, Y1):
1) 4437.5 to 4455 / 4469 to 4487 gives -17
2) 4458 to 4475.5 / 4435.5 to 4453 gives 6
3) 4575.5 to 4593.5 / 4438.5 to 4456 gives 21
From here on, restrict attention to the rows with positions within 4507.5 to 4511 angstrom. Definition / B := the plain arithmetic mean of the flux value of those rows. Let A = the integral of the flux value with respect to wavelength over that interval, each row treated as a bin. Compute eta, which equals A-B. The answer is 73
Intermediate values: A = 102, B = 28.8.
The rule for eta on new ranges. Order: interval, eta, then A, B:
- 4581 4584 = 51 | 76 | 25.3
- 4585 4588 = 53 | 80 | 26.7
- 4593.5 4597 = 73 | 102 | 29.3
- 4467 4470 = 57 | 85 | 28.2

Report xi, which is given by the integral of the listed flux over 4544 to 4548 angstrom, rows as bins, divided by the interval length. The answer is 26.7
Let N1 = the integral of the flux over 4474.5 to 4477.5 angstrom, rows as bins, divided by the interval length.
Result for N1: 29.3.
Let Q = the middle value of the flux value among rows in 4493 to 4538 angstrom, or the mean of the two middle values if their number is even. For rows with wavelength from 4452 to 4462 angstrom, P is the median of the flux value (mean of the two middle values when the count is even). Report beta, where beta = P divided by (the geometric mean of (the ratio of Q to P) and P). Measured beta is 5.28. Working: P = 28.7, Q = 29.6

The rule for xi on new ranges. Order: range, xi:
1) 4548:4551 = 28.8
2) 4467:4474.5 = 28.0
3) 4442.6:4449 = 26.2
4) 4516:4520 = 27.9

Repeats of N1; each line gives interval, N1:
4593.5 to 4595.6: 29.4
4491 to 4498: 29.1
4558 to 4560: 29.2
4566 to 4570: 30.8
